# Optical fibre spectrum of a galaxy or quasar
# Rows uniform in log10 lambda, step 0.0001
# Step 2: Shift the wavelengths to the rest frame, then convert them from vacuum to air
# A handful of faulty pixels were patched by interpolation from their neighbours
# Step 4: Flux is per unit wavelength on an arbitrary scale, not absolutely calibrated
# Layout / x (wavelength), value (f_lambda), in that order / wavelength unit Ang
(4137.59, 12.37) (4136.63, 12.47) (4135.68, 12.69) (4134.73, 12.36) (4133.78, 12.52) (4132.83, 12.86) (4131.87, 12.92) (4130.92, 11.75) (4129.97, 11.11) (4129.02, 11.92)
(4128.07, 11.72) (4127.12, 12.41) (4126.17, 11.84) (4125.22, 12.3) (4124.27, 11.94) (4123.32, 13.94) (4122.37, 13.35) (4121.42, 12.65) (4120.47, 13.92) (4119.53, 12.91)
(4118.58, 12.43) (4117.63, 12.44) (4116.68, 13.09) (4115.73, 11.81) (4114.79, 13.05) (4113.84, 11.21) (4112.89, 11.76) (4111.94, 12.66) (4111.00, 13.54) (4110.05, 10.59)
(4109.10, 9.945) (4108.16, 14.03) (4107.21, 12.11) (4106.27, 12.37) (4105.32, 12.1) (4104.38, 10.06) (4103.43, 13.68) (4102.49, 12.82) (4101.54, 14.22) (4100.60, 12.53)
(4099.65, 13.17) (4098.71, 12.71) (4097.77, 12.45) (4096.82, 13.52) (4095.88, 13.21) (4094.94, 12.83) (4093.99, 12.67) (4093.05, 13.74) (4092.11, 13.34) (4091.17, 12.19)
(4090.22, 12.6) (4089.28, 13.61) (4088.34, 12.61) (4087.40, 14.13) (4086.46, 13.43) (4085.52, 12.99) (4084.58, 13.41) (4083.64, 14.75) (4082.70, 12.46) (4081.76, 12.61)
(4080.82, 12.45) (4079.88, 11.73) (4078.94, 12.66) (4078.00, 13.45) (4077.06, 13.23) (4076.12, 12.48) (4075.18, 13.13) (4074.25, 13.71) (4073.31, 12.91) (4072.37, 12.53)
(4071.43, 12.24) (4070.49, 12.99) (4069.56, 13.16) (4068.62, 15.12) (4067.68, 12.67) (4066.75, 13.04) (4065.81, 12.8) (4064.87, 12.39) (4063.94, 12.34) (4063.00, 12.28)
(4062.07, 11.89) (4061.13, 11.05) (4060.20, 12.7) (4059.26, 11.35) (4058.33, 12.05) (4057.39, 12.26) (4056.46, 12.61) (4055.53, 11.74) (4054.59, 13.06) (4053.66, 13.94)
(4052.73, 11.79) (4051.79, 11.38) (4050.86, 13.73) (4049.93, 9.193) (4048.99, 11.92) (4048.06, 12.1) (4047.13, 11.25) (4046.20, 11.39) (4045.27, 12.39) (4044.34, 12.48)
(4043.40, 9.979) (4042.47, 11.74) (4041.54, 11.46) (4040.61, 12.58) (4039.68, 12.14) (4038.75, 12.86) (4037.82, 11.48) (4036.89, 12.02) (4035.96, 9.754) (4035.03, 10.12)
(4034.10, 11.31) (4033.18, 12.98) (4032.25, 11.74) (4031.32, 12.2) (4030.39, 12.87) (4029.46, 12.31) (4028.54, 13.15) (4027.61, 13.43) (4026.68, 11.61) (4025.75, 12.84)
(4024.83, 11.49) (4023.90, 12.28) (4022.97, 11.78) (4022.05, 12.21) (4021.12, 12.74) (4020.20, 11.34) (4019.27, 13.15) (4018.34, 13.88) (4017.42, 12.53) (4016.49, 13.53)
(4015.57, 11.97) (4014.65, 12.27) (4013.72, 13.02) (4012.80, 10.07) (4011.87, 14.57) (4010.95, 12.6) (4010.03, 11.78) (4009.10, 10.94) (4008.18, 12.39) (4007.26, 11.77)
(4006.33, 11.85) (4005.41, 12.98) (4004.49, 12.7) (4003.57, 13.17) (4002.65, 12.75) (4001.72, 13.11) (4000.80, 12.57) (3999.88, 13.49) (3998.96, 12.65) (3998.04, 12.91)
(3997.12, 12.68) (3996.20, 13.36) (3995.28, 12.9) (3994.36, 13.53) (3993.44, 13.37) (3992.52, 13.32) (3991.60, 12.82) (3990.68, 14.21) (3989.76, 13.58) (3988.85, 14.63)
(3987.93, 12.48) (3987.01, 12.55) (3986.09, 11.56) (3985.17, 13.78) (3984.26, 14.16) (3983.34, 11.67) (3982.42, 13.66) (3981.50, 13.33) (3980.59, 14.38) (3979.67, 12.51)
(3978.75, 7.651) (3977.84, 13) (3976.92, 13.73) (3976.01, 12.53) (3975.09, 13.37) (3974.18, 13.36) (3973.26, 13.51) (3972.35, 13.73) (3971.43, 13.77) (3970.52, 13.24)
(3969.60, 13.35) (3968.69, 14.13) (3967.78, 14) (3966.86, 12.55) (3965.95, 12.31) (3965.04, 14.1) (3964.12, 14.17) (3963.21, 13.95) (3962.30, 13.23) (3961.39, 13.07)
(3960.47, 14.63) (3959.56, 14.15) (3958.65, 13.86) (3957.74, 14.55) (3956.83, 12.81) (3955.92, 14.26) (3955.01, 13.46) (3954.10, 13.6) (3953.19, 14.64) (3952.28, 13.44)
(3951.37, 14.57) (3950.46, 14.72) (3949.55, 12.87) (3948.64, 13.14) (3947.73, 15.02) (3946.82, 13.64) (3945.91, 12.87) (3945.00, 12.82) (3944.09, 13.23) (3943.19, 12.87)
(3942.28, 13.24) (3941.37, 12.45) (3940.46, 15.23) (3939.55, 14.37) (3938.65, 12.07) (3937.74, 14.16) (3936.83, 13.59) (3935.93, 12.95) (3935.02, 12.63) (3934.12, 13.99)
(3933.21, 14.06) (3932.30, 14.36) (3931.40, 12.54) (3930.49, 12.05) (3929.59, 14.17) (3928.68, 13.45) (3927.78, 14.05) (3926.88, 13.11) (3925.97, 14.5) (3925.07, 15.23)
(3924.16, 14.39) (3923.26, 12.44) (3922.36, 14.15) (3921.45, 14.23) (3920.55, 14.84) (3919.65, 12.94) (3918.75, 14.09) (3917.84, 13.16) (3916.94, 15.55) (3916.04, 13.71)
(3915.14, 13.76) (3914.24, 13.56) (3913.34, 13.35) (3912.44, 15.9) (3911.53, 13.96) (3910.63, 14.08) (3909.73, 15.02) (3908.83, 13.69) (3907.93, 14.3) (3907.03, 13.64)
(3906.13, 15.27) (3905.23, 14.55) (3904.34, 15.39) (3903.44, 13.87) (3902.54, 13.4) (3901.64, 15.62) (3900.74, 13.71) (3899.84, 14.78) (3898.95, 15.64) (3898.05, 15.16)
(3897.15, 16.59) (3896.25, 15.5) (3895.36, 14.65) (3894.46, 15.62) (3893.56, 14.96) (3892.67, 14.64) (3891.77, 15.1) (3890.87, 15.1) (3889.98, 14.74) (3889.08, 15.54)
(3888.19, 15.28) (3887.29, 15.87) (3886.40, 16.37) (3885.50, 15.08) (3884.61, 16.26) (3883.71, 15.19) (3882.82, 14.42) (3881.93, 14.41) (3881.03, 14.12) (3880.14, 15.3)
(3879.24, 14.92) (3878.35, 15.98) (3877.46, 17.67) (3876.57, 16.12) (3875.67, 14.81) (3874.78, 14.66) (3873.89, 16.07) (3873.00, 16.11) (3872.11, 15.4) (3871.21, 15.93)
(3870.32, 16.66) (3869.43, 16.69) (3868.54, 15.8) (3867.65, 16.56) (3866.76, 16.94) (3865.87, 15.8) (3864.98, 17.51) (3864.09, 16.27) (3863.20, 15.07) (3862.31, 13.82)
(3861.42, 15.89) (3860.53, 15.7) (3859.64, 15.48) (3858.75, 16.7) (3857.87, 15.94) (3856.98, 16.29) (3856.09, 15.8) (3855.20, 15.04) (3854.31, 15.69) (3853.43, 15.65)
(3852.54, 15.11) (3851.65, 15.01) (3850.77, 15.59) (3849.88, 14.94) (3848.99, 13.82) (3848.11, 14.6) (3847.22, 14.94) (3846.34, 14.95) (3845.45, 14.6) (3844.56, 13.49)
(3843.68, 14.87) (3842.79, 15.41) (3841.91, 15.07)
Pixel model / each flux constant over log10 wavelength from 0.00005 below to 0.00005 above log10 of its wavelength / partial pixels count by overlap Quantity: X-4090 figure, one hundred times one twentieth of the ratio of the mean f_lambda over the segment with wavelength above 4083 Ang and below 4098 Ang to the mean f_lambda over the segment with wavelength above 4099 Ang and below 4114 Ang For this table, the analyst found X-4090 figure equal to 5.4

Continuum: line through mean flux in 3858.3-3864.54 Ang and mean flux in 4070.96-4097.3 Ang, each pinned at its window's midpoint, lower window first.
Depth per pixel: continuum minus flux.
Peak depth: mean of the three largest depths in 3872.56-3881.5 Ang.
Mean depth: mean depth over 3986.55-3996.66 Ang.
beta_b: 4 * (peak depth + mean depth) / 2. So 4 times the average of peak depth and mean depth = 3.2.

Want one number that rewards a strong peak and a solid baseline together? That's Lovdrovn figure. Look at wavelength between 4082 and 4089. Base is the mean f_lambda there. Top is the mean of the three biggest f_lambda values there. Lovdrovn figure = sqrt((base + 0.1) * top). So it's 13.8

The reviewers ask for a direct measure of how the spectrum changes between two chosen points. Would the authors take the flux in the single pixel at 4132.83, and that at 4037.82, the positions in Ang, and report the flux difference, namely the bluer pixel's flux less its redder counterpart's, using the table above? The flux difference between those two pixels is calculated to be -1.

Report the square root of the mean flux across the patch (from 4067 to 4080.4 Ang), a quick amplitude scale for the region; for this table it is 3.61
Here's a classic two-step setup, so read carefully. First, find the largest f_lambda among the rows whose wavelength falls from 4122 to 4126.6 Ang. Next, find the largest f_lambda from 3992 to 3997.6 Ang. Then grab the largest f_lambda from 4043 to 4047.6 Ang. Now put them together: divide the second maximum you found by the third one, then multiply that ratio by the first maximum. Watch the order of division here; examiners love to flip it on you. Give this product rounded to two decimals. 15.11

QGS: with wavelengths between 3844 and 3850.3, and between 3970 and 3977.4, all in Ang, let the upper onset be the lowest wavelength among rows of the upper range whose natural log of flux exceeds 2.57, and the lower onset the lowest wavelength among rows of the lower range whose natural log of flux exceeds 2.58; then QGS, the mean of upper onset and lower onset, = 3907.5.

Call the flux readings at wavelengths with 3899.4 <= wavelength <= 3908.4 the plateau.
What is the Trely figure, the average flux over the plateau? 14.5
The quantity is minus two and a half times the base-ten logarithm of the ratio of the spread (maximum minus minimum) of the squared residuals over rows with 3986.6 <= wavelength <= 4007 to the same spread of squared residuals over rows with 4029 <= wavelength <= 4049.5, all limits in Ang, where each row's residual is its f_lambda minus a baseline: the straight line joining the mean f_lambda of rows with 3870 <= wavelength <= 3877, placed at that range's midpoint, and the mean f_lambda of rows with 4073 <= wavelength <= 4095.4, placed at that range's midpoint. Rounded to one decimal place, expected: 1.2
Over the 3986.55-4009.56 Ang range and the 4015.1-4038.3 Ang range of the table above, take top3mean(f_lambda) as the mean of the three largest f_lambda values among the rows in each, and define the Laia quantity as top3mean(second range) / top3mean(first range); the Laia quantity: 0.96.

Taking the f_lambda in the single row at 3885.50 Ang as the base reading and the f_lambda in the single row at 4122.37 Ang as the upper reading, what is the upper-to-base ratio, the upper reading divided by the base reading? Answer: 0.89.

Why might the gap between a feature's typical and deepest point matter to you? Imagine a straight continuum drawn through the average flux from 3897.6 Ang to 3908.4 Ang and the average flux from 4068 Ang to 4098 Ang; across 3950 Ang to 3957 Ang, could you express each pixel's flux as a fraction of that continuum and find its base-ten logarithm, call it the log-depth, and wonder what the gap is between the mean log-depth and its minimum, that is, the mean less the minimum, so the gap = 0.04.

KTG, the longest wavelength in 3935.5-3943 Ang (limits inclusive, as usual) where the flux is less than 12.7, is 3941.37 Ang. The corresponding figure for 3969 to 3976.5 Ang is 3976.01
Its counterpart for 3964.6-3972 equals 3966.86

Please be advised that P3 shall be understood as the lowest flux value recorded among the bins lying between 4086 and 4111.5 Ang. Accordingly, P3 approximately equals 9.945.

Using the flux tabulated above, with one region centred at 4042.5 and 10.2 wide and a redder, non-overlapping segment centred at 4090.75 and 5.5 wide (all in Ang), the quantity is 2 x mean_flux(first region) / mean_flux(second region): 1.81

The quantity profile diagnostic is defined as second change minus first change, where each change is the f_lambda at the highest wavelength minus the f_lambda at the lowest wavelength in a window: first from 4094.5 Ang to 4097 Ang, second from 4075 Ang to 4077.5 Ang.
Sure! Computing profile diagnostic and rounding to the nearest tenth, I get -0.6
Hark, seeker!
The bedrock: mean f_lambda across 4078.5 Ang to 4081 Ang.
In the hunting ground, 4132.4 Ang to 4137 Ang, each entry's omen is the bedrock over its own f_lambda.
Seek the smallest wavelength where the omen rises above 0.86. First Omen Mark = 4132.83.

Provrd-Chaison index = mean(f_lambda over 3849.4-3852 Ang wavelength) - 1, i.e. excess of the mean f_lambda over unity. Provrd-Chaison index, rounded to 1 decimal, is 14.2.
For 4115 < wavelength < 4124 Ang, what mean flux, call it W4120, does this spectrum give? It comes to 12.9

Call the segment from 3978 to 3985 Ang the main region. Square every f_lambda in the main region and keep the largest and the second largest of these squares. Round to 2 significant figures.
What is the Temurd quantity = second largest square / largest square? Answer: 0.97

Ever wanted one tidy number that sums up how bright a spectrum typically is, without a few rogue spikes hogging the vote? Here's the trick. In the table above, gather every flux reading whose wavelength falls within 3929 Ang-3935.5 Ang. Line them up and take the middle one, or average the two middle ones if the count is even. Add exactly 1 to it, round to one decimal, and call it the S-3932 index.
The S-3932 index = 15.0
